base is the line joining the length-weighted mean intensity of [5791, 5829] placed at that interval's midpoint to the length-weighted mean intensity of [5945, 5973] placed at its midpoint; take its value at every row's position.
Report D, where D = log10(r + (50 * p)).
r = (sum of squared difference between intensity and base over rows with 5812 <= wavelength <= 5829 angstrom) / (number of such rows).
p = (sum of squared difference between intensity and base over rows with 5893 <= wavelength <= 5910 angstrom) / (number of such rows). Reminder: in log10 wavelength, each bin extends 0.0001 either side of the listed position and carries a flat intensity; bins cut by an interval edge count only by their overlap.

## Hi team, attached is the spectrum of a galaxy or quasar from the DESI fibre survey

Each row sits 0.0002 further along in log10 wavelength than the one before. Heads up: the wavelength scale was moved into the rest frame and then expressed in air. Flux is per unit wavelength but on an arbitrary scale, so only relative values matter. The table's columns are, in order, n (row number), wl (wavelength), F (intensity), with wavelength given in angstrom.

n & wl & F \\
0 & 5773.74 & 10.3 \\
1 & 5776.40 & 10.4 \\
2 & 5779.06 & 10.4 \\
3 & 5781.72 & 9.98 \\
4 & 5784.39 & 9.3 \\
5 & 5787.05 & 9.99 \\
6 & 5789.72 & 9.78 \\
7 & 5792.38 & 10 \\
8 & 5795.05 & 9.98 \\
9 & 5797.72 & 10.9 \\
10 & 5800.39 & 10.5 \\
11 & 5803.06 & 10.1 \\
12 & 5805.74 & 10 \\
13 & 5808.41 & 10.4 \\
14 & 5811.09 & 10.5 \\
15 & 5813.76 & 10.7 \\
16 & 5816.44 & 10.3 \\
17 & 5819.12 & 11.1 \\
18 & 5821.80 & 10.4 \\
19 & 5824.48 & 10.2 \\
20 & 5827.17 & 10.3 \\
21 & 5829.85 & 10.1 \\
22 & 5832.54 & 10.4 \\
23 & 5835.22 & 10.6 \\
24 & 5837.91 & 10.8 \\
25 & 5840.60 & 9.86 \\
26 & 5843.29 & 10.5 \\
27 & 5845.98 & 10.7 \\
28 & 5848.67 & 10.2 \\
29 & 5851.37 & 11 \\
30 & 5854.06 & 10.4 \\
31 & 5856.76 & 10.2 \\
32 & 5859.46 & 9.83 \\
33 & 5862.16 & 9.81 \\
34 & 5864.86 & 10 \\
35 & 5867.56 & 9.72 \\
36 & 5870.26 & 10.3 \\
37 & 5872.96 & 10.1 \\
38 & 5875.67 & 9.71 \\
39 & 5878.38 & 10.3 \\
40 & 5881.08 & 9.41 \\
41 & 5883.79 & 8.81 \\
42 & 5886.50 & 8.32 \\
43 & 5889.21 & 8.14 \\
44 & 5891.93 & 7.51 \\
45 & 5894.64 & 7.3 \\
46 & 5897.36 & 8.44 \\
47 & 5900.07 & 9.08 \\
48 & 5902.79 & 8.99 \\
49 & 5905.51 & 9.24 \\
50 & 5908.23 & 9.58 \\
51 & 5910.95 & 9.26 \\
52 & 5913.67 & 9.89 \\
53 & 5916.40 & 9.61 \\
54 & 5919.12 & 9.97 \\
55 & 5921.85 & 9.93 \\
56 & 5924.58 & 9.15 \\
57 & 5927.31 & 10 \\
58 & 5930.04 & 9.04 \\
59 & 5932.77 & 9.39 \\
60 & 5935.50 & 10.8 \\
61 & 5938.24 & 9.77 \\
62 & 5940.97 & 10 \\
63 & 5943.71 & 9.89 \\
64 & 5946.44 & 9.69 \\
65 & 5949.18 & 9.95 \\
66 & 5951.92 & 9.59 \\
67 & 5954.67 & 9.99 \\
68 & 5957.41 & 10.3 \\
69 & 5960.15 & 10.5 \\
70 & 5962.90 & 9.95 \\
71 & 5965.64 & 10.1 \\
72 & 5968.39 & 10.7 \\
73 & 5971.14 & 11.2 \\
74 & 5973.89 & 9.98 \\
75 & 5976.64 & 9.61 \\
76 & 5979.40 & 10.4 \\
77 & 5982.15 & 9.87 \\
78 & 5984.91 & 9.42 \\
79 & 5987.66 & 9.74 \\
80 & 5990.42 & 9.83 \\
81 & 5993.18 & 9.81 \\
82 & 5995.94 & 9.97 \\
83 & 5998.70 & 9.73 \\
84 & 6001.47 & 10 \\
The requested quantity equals 2.15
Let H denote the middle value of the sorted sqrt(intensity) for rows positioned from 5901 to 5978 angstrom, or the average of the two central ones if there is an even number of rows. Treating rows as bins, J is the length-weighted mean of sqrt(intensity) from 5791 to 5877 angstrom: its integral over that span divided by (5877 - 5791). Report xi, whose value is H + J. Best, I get 6.36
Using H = 3.15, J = 3.21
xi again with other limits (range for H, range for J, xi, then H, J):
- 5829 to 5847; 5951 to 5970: 6.43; 3.24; 3.19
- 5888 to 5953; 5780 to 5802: 6.27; 3.10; 3.17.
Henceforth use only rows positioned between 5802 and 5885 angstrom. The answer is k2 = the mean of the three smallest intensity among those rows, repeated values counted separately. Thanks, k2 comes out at 9.3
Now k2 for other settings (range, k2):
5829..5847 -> 10.1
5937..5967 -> 9.7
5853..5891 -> 8.4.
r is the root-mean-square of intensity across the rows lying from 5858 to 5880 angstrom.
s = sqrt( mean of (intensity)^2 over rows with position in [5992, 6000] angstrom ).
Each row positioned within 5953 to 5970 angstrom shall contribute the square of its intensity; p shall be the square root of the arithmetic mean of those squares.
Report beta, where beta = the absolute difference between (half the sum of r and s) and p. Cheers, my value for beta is 0.35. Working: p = 10.26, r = 10.0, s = 9.8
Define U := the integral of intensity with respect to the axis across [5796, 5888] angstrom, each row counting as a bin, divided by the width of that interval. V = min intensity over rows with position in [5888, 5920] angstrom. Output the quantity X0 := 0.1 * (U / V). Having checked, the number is 0.140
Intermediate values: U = 10.2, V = 7.3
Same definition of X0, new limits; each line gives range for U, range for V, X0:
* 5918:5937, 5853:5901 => 0.134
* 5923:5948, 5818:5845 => 0.099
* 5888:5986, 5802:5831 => 0.096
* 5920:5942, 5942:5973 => 0.102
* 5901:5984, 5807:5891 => 0.121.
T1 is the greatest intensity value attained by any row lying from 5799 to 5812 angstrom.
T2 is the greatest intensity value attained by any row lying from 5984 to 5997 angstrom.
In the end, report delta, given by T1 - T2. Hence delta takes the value 0.53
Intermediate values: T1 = 10.5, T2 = 9.97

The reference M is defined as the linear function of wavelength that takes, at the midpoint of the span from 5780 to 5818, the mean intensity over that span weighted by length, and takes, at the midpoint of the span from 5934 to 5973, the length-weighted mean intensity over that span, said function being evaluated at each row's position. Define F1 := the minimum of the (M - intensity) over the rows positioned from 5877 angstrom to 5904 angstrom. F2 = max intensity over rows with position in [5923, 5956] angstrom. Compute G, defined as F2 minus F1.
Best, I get 10.92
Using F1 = -0.1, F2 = 10.8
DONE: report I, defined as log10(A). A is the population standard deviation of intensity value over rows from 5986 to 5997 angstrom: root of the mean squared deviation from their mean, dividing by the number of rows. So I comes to -1.1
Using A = 0.08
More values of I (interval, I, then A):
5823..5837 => -0.8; 0.17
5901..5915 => -0.5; 0.31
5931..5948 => -0.4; 0.44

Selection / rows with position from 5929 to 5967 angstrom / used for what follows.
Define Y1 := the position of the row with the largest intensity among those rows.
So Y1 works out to 5935.50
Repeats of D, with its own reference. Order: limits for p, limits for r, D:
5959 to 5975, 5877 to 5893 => 1.20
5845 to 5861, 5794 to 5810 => 0.86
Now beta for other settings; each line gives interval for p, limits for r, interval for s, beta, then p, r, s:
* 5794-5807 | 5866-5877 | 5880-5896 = 1.18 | 10.30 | 10.0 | 8.3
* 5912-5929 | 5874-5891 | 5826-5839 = 0.03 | 9.76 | 9.1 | 10.4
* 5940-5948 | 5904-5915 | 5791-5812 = 0.04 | 9.86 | 9.5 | 10.3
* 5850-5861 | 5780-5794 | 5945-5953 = 0.59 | 10.37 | 9.8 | 9.7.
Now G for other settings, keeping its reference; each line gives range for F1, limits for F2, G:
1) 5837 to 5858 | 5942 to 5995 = 12.02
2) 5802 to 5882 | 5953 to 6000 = 12.12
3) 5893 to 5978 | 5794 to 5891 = 12.13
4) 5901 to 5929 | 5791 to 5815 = 10.73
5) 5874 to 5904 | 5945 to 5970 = 10.82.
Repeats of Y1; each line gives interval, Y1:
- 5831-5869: 5851.37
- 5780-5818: 5797.72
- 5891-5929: 5927.31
